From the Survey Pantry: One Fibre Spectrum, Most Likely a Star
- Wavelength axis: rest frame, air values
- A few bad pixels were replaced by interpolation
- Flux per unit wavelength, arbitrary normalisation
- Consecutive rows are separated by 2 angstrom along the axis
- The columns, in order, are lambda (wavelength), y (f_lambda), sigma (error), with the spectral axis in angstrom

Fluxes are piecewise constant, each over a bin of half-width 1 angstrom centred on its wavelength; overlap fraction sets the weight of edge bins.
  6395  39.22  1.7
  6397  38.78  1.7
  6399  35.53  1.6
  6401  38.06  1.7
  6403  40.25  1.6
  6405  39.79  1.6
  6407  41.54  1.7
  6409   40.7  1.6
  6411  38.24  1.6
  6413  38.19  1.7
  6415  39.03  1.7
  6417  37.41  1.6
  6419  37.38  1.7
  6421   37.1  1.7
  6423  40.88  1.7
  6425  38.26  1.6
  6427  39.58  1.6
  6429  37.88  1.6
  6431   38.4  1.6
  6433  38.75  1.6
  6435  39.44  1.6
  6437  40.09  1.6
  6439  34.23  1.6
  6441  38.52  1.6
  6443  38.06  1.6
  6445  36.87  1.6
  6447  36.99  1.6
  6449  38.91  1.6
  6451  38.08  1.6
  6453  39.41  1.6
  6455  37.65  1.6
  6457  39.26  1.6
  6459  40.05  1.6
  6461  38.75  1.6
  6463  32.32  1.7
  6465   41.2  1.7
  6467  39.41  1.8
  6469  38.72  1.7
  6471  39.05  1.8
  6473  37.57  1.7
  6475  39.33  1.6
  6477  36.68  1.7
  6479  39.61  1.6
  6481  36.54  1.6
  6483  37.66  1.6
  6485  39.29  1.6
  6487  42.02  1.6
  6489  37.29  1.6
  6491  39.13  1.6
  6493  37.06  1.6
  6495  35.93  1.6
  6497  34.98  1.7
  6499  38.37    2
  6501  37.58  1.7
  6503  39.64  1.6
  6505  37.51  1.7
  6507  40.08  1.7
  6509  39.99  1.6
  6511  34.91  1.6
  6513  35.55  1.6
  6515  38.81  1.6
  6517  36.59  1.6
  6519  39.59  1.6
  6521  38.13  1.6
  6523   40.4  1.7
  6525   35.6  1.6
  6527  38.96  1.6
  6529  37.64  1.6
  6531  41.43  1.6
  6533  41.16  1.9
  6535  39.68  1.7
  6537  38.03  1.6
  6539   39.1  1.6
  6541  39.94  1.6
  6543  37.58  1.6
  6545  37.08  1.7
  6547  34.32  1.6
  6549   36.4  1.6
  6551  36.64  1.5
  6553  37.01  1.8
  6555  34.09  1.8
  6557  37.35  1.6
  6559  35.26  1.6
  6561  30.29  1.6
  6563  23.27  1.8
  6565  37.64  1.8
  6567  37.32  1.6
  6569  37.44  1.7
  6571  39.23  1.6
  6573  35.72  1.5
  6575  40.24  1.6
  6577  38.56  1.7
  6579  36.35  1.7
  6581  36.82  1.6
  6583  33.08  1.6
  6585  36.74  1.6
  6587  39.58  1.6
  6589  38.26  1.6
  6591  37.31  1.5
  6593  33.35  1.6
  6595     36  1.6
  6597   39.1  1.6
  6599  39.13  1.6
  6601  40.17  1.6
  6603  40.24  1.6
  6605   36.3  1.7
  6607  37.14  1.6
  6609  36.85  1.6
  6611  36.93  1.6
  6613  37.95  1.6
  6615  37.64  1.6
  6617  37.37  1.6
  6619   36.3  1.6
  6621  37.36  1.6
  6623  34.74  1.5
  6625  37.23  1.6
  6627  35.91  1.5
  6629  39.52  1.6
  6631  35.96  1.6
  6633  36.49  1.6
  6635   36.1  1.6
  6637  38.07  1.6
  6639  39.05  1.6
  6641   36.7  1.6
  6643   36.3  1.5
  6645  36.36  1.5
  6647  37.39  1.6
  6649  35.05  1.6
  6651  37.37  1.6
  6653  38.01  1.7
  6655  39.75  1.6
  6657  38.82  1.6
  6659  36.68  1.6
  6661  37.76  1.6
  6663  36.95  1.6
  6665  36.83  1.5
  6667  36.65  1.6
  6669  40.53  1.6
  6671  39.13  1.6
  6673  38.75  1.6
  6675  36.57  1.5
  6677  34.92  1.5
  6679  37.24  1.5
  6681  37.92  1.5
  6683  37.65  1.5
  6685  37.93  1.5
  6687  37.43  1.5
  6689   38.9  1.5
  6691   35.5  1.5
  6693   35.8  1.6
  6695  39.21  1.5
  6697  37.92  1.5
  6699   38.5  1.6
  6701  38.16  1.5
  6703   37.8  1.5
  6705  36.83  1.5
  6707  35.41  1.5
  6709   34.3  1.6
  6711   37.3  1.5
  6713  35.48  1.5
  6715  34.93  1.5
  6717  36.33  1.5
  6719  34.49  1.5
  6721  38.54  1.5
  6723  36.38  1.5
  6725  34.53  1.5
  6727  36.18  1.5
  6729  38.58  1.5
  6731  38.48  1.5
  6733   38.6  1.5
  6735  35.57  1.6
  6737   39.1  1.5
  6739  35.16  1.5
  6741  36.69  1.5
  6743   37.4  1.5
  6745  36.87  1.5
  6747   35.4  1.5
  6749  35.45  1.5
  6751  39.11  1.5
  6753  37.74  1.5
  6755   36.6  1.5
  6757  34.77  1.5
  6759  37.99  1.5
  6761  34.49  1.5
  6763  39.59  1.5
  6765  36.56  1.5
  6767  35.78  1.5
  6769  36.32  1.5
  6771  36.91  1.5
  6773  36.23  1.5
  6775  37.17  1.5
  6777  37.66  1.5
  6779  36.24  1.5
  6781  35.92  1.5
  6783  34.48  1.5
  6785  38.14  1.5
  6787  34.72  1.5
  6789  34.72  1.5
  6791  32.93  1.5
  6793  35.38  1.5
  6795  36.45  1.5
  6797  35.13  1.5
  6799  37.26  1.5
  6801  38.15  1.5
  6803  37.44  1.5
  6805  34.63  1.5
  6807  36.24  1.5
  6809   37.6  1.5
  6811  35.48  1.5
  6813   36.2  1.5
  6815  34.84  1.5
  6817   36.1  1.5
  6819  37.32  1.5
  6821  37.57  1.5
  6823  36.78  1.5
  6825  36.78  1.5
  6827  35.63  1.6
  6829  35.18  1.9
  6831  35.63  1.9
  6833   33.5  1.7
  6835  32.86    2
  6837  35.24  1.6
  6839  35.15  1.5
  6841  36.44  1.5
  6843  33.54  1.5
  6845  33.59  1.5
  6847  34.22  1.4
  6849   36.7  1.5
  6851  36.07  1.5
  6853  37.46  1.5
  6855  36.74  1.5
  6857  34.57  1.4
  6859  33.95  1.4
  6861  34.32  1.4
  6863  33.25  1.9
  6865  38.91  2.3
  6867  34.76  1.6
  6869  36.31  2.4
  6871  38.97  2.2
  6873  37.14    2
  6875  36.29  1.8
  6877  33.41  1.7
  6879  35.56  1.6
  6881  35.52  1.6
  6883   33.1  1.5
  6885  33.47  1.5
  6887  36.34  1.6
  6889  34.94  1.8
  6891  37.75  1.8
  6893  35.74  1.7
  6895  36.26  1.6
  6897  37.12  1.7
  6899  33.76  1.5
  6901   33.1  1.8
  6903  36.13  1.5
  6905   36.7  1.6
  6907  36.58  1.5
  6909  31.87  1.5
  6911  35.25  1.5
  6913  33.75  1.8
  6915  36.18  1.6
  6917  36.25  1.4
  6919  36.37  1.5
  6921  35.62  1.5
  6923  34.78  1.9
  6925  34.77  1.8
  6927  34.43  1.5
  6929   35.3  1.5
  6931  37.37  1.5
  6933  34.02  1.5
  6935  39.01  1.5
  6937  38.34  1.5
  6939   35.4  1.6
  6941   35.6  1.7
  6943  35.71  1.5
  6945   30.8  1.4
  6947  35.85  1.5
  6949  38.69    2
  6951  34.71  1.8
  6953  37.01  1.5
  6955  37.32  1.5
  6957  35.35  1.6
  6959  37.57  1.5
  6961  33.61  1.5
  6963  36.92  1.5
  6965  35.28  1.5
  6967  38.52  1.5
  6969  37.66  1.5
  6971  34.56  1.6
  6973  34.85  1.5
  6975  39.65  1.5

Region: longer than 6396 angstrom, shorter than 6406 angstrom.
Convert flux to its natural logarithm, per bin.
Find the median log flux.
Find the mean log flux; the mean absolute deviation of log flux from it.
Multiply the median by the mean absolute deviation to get 0.13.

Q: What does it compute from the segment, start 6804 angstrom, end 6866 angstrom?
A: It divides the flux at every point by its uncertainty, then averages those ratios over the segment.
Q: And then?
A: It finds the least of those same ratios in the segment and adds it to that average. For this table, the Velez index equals 39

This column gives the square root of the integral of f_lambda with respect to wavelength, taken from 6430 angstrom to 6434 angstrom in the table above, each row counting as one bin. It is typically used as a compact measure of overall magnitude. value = 12.4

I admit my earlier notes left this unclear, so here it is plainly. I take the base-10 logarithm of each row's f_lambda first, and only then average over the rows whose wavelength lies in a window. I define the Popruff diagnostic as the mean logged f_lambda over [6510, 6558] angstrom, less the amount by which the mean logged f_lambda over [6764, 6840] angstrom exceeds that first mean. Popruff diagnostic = 1.60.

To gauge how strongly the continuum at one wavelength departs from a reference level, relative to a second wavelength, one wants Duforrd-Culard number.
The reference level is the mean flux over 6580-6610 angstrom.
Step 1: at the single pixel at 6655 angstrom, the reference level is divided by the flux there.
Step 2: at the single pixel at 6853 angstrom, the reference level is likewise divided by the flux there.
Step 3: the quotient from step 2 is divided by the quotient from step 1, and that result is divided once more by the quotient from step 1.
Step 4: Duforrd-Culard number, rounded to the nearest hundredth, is 1.13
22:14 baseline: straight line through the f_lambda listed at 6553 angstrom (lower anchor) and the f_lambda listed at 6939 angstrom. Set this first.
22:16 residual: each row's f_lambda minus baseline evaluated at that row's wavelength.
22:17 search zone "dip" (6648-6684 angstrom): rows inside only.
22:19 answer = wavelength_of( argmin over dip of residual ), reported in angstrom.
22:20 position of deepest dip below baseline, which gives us 6677 angstrom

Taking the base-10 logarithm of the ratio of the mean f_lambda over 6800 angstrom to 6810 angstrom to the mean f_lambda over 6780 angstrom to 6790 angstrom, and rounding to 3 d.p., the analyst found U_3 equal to 0.015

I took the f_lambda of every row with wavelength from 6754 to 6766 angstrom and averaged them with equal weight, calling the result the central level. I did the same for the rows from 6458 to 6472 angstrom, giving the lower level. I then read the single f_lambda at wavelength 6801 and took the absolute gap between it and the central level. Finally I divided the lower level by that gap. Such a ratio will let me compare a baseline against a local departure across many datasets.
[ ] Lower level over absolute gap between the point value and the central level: 26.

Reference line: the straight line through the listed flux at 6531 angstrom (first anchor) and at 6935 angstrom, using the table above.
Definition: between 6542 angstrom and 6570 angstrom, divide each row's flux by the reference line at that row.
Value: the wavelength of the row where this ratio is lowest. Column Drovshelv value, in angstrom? 6563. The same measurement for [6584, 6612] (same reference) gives 6593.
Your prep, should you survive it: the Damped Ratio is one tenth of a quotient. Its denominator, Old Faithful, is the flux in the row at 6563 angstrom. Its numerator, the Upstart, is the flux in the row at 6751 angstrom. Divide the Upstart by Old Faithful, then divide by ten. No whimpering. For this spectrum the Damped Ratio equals 0.168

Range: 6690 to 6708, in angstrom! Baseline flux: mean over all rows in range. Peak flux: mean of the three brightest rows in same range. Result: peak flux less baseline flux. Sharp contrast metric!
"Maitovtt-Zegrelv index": 1.4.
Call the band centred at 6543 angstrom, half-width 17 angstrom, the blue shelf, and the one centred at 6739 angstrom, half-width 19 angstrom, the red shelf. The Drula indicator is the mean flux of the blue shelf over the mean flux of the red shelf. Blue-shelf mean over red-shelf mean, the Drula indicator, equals 1.02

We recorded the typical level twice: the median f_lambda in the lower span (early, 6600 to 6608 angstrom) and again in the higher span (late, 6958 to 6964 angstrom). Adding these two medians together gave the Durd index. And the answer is 75.6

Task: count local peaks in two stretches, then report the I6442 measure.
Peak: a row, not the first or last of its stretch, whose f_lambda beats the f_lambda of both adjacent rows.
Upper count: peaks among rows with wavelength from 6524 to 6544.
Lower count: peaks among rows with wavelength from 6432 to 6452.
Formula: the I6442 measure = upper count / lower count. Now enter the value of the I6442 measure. 1.00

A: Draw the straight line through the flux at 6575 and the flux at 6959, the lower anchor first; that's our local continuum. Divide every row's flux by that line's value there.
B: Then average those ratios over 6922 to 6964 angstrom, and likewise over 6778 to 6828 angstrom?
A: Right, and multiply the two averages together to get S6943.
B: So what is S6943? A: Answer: 0.888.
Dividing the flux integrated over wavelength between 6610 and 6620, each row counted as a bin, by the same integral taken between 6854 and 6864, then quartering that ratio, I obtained 0.269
